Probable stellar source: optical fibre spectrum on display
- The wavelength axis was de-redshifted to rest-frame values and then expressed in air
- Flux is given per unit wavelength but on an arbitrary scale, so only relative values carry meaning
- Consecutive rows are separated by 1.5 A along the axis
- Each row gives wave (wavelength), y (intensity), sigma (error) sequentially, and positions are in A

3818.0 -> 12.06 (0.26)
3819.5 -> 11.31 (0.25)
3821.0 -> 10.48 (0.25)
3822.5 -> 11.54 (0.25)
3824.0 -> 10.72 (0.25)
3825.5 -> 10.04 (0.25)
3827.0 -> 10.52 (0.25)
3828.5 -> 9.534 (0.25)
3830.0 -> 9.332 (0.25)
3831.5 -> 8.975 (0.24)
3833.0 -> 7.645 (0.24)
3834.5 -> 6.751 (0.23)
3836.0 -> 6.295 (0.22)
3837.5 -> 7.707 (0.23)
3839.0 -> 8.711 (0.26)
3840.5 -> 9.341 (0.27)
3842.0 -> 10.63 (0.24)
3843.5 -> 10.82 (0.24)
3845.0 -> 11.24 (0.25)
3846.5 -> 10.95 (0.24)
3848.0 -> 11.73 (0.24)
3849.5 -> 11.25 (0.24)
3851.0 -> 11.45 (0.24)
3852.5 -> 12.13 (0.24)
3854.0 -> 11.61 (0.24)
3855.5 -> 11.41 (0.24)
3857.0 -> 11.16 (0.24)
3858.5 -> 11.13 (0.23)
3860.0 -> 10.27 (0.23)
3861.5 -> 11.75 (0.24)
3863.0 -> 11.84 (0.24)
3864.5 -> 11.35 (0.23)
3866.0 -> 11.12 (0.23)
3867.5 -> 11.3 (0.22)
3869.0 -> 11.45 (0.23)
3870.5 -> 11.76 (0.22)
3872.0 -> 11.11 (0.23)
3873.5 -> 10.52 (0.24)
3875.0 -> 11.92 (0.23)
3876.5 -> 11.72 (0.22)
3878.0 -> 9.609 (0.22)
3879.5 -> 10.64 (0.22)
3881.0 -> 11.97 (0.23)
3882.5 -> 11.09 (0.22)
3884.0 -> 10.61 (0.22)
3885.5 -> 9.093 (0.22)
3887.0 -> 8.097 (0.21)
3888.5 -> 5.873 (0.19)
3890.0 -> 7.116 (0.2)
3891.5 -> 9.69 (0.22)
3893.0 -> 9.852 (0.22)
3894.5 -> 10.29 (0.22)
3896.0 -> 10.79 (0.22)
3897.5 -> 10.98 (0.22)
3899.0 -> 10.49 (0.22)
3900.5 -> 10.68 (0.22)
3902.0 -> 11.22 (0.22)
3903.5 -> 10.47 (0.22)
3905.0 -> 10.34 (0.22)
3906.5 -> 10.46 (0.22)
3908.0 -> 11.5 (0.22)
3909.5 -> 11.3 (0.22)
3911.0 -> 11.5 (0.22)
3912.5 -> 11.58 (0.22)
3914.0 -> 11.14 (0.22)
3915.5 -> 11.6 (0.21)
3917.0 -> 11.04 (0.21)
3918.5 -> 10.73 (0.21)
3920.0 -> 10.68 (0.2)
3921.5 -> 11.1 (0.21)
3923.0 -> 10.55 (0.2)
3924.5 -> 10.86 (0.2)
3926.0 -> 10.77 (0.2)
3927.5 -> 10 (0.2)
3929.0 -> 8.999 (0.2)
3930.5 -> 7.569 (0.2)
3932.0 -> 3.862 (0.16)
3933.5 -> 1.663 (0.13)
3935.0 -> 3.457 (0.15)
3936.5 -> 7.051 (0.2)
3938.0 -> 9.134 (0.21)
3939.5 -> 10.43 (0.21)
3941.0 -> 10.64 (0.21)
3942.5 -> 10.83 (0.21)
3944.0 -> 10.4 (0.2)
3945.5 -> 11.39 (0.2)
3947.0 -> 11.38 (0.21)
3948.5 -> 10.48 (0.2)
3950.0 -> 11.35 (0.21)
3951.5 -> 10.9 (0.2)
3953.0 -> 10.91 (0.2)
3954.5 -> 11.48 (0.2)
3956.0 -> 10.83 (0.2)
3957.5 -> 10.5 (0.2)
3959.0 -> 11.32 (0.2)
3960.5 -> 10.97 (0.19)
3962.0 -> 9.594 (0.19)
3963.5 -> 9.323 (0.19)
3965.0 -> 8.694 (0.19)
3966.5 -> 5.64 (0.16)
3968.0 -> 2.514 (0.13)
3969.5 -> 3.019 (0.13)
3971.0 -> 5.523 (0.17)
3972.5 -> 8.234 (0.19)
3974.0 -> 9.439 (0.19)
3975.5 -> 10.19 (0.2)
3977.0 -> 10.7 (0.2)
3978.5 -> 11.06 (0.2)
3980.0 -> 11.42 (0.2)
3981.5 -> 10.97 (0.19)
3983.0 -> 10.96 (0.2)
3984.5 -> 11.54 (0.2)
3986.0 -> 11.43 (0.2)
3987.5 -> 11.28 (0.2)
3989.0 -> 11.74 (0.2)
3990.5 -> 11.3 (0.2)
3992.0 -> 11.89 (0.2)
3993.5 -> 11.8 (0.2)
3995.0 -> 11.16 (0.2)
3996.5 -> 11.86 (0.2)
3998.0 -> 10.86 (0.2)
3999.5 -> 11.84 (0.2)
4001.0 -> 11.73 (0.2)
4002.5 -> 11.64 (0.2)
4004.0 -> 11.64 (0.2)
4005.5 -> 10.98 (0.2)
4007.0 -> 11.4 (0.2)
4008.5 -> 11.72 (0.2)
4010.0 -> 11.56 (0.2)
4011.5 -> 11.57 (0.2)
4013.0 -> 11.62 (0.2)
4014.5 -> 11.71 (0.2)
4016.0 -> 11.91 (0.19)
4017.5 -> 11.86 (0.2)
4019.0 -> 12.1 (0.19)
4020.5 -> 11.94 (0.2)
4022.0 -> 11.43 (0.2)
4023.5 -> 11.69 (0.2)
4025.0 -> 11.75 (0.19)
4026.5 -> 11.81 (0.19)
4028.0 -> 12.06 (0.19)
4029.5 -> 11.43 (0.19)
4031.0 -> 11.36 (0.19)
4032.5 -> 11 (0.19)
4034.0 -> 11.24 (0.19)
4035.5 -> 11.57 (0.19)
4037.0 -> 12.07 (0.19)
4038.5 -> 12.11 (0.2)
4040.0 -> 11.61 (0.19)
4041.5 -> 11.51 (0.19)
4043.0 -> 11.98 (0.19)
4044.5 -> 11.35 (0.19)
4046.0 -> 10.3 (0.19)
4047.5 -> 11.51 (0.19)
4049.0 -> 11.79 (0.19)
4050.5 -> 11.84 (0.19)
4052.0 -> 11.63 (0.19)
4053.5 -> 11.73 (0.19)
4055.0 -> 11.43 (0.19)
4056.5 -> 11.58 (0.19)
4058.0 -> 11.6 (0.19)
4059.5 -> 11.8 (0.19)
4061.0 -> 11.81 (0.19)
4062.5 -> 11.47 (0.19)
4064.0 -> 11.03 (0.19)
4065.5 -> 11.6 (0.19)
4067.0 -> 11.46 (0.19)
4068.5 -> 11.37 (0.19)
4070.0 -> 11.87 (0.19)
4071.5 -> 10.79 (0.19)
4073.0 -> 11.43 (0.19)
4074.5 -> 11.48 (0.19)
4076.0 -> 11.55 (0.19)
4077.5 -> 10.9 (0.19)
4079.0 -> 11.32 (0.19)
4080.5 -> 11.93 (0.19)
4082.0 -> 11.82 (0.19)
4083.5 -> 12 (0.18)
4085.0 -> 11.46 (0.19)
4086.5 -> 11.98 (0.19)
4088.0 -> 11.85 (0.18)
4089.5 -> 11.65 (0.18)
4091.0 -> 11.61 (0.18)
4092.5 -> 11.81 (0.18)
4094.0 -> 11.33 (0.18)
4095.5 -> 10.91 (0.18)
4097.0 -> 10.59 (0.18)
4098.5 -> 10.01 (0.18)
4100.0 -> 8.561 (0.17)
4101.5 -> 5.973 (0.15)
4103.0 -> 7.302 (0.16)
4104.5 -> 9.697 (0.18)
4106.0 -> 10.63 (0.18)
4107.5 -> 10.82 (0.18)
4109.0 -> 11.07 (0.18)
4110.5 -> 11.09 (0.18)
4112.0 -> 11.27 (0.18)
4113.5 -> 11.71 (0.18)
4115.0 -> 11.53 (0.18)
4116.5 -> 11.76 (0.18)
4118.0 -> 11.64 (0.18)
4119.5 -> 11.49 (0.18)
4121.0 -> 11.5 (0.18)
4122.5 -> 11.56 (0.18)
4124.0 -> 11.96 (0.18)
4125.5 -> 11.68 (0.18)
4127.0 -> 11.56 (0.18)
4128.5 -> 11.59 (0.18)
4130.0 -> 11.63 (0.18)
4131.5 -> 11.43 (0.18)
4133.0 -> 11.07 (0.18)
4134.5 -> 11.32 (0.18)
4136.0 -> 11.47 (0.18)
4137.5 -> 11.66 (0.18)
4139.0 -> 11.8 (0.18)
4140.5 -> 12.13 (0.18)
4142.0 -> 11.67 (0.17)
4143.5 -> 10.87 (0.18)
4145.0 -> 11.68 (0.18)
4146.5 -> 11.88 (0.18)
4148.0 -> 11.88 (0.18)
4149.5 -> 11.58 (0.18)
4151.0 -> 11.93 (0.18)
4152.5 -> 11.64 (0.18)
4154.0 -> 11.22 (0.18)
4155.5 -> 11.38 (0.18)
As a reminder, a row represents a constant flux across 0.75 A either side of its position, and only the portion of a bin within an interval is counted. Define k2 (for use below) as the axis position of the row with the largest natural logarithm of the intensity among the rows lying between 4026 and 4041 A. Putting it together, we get 4038.5 A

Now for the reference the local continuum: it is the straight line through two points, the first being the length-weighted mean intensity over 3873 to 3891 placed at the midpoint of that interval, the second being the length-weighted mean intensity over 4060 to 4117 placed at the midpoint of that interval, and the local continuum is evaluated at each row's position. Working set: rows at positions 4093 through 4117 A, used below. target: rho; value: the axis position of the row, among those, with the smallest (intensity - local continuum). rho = 4101.5 A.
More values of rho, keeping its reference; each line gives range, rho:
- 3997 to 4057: 4046.0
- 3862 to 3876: 3873.5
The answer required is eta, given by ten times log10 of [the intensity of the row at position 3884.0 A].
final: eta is 10.3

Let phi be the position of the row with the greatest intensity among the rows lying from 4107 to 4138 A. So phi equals 4124.0 A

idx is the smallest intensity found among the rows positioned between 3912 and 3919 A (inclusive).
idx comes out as 10.73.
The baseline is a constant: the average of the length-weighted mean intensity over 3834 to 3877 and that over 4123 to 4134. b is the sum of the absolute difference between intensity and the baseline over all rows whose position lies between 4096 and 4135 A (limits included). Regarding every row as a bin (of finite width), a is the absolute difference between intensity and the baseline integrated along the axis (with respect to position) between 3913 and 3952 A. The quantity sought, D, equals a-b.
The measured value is 44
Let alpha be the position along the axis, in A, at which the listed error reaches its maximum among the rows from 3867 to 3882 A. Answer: 3873.5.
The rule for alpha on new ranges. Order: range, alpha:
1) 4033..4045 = 4038.5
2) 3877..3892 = 3881.0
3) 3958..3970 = 3959.0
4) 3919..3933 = 3921.5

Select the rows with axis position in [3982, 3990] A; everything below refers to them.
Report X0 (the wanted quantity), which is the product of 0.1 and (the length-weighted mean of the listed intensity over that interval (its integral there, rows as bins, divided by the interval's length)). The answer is 1.1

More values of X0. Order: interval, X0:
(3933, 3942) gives 0.7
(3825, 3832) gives 1.0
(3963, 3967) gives 0.8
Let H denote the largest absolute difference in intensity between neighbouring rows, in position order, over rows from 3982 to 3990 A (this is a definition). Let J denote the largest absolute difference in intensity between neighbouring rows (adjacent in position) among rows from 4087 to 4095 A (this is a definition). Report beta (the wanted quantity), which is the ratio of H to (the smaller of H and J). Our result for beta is 1.21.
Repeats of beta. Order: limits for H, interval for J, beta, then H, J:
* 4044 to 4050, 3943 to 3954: 1.22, 1.2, 0.99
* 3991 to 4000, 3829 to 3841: 1.00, 1.0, 1.41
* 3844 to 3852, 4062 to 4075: 1.00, 0.8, 1.08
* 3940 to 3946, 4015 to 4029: 1.94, 1.0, 0.51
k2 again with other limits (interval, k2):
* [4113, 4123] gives 4116.5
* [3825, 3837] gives 3827.0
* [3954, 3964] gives 3954.5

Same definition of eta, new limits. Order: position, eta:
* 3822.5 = 10.6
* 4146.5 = 10.7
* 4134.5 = 10.5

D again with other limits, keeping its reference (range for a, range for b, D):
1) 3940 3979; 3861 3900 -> 40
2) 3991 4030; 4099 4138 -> 0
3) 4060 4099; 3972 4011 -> 4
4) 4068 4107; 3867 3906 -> 9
